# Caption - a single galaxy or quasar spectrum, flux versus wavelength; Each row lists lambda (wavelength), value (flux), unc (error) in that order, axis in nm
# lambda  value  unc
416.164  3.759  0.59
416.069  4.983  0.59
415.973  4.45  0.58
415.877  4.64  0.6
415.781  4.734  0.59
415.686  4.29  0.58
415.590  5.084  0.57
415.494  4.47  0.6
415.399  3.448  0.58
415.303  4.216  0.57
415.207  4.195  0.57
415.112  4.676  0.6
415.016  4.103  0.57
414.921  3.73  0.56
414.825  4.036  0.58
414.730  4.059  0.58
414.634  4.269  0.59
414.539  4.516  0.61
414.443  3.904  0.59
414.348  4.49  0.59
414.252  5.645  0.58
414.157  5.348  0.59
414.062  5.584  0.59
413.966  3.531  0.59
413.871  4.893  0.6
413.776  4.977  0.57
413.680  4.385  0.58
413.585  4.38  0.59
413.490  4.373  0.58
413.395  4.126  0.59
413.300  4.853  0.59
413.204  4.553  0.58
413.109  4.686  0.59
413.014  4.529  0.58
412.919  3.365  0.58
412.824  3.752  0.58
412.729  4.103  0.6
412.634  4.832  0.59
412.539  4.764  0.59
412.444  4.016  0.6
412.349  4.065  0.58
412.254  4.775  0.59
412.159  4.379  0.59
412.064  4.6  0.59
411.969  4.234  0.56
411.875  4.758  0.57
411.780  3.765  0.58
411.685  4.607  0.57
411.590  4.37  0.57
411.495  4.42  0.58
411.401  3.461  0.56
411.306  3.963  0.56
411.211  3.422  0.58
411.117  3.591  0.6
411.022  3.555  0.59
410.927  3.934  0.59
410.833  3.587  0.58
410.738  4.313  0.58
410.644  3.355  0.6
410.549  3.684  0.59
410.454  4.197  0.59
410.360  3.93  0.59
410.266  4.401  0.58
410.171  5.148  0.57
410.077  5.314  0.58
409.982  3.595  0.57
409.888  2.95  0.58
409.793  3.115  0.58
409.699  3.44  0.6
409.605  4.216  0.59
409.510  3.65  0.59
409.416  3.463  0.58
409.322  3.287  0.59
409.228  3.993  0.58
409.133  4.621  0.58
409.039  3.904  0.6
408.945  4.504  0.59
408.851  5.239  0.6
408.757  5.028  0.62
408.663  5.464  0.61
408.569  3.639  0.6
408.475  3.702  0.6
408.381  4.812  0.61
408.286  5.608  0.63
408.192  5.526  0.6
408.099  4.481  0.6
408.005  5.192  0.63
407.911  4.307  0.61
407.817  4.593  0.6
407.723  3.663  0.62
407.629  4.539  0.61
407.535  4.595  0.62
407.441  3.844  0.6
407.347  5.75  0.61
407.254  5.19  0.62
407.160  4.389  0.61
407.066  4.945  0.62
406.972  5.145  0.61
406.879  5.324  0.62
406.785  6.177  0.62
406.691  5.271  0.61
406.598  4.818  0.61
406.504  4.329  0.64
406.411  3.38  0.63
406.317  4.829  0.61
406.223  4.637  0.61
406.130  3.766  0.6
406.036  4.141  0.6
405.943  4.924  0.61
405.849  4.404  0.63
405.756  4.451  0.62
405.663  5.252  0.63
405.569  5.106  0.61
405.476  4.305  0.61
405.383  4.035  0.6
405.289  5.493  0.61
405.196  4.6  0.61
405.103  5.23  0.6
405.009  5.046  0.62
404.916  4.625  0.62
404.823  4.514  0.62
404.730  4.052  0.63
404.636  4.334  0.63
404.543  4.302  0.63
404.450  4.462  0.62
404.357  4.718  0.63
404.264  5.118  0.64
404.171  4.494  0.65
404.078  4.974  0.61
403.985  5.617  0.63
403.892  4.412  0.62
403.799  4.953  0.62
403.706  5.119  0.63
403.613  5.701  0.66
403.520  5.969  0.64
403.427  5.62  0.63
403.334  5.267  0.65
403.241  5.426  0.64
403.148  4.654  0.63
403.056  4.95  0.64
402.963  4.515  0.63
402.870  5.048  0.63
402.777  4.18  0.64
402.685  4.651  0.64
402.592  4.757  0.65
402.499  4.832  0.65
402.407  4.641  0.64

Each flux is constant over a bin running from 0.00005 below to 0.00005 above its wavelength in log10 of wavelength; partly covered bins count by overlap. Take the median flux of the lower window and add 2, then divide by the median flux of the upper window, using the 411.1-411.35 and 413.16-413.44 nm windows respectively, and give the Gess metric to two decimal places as 1.23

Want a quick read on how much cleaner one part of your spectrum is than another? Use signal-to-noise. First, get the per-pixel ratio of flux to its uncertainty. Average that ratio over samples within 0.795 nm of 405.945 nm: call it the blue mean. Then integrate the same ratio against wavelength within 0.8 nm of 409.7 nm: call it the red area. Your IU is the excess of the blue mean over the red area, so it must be -3.5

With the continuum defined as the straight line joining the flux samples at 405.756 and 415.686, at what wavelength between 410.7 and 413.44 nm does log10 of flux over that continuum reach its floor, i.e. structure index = 412.919 nm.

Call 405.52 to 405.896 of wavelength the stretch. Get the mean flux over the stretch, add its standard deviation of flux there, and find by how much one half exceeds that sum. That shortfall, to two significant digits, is -4.7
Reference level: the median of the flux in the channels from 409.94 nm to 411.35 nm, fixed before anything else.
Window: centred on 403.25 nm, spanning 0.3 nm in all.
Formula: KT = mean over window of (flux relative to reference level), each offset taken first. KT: 1.2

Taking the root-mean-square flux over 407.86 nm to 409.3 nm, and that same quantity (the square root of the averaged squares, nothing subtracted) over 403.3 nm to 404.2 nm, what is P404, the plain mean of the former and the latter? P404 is 4.97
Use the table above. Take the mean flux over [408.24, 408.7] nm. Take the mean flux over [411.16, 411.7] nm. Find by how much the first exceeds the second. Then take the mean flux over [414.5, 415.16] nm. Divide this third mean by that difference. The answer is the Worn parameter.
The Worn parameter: 6.9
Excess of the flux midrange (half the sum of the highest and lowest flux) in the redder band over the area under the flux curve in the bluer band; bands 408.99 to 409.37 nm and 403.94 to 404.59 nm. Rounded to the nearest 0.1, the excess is 0.8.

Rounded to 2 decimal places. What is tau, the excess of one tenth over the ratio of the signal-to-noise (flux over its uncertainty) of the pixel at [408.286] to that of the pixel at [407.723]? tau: -1.41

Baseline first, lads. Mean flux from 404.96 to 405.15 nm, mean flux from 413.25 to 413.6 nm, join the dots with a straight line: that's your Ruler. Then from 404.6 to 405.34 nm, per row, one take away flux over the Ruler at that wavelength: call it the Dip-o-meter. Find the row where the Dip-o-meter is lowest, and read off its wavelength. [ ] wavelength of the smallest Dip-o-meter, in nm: 405.289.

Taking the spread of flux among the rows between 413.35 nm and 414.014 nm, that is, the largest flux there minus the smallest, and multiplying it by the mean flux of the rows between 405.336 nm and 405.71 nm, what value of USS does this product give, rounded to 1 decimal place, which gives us 6.8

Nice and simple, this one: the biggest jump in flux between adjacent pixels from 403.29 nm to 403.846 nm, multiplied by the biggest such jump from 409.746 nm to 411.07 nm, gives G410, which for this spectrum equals 1.0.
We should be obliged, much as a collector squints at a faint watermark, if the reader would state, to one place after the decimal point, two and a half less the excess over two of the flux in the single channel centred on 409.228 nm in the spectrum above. 0.5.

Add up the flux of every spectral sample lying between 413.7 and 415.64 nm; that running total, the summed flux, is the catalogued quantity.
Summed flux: 89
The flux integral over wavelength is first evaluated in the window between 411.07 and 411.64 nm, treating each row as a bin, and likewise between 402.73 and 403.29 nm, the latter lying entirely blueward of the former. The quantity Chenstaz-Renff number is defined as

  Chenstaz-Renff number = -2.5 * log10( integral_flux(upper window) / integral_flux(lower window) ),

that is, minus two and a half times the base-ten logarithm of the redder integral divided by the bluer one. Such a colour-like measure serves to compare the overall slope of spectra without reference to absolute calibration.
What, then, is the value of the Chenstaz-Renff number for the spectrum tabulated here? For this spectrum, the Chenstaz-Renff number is 0.21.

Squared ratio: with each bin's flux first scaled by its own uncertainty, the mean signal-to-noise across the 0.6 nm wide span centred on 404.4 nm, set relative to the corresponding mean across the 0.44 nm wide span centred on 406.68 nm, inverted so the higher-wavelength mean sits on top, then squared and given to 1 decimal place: 1.3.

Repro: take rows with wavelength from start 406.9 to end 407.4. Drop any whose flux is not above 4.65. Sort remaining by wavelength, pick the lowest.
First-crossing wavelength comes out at 406.972 nm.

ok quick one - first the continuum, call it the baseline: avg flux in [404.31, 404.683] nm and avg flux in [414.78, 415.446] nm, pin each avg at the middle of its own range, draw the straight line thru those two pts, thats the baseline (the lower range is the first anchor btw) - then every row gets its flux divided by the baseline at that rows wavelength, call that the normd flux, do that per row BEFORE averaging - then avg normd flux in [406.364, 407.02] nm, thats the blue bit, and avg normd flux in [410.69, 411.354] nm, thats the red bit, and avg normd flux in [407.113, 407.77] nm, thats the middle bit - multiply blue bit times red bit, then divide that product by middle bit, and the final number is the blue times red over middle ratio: 0.96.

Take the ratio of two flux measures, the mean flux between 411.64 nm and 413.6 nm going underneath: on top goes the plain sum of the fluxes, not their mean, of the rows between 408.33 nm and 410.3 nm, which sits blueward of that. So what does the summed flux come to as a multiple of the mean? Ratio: 20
